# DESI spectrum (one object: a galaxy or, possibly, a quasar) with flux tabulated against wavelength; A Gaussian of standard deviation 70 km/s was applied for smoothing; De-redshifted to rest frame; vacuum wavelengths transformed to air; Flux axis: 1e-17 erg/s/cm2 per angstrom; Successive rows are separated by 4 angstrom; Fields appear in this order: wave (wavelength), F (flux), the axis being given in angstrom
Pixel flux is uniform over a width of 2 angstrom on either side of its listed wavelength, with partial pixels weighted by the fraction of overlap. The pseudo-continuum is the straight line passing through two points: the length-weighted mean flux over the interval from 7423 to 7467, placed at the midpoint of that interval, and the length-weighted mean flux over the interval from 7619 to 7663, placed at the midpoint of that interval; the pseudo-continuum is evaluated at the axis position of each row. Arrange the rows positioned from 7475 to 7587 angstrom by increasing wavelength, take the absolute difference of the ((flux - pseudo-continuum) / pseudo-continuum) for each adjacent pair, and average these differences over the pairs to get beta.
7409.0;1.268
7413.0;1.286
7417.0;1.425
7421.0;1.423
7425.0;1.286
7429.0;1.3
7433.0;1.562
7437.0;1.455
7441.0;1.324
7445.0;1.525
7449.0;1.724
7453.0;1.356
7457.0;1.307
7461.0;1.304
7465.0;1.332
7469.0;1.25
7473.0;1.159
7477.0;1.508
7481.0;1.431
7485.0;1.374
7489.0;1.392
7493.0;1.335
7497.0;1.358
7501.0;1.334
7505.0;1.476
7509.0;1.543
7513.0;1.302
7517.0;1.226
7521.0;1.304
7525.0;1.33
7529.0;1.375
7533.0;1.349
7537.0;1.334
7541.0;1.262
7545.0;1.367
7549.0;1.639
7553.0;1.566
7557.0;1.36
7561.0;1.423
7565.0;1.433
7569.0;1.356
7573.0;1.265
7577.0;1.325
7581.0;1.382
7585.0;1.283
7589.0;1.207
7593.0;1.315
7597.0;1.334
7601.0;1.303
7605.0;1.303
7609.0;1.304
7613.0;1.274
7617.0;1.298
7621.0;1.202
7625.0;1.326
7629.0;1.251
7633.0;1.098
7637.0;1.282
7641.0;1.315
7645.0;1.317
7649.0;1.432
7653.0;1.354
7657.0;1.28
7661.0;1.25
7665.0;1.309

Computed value 0.059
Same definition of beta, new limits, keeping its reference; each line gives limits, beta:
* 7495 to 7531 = 0.065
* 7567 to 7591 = 0.058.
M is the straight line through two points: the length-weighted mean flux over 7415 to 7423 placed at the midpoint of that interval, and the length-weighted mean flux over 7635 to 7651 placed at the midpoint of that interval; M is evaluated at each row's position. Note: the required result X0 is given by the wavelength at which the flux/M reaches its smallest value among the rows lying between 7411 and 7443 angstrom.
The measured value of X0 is 7413.0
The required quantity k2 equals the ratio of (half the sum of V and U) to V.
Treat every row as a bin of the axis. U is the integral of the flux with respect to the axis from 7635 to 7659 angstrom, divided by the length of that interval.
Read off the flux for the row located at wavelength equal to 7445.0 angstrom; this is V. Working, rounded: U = 1.33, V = 1.525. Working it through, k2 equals 0.94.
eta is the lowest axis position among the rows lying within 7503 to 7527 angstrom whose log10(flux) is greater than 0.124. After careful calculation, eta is 7505.0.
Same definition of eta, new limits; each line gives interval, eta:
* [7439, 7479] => 7445.0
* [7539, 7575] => 7545.0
